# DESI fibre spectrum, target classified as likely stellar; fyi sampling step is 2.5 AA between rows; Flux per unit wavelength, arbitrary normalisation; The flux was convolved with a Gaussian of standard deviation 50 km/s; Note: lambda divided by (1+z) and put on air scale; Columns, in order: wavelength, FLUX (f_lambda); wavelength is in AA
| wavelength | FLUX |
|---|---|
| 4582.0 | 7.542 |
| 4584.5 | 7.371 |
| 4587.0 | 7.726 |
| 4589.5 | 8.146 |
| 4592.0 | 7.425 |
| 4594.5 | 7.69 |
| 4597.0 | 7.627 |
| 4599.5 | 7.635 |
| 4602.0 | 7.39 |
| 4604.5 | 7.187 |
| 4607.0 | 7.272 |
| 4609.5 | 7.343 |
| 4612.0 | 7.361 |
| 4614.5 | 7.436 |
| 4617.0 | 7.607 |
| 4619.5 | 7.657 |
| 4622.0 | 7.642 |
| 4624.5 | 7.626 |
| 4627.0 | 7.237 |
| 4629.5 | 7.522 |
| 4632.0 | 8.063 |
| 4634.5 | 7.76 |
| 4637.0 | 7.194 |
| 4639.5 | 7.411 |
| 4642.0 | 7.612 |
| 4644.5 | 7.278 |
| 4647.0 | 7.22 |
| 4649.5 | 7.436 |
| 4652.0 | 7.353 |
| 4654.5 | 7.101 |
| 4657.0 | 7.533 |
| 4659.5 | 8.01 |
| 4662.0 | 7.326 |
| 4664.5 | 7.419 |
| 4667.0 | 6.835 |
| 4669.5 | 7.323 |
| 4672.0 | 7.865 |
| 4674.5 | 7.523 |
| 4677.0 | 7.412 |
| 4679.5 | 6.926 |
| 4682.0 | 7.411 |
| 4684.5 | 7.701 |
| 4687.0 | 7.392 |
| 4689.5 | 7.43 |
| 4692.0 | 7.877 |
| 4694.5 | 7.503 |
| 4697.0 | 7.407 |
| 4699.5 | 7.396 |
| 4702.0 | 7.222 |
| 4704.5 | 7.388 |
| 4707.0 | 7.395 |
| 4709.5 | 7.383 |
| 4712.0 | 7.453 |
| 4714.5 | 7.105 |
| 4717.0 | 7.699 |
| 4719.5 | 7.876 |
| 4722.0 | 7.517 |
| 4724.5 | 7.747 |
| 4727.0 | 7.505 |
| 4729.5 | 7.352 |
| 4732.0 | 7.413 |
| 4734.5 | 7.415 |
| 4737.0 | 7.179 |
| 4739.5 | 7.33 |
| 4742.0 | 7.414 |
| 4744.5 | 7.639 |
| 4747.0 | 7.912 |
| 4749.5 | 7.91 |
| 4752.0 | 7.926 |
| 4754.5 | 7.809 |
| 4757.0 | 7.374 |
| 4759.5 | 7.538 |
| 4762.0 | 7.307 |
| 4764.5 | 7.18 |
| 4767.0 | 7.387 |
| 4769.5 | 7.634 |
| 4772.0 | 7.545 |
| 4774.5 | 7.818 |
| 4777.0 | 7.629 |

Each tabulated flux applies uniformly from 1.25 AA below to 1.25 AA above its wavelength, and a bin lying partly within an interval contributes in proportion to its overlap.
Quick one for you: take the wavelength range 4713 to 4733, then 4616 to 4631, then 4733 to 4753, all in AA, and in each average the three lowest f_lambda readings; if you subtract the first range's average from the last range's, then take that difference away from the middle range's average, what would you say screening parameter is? 7.4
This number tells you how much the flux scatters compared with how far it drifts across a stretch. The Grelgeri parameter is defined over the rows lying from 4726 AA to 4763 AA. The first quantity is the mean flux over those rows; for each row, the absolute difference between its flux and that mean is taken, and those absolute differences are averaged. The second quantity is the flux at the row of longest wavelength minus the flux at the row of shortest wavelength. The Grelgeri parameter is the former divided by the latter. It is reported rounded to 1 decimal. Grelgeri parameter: -1.0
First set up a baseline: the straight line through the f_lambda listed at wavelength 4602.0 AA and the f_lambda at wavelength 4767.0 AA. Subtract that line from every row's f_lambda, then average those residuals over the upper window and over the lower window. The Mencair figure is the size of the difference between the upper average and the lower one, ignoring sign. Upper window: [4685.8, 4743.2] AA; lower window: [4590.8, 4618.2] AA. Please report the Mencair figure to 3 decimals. 0.002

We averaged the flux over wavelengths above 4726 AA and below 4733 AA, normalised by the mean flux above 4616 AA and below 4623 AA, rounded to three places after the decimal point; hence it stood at 0.972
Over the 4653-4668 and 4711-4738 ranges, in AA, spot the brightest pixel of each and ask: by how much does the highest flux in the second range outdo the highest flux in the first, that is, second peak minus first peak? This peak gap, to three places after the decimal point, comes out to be -0.134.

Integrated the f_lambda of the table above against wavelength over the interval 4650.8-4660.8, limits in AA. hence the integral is 75.0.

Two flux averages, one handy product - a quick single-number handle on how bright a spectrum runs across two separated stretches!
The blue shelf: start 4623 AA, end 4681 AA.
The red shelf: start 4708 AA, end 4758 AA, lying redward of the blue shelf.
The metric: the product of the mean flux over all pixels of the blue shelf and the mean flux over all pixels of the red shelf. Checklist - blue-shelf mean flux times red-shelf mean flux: 56.1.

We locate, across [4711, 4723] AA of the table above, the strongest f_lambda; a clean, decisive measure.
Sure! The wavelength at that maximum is 4719.5 AA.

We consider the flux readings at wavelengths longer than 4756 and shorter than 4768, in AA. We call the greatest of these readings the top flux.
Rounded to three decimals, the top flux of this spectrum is 7.538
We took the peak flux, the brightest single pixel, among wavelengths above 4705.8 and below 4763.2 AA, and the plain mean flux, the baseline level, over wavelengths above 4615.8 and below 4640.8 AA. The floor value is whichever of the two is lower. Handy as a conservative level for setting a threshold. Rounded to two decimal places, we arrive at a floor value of 7.57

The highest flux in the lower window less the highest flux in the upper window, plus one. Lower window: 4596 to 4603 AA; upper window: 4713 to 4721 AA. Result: 0.76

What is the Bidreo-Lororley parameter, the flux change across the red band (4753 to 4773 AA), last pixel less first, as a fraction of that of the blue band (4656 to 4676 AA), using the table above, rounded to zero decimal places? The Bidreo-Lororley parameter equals 26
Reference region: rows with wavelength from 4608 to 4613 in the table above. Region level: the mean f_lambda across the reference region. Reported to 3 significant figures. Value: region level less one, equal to 6.35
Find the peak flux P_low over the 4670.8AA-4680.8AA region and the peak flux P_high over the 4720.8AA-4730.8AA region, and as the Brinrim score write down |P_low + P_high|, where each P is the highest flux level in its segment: 15.6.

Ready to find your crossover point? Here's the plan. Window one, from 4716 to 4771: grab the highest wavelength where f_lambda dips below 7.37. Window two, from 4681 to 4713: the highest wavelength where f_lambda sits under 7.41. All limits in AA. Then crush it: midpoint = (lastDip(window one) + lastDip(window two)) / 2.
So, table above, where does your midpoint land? 4737.0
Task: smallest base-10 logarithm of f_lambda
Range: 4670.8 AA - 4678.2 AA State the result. 0.8699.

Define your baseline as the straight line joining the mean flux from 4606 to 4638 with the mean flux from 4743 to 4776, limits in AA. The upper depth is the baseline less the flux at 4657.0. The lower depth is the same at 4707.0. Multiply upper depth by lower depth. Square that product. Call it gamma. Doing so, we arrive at 0.0000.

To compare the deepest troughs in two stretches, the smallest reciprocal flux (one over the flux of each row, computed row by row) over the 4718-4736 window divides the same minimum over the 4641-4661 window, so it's 0.98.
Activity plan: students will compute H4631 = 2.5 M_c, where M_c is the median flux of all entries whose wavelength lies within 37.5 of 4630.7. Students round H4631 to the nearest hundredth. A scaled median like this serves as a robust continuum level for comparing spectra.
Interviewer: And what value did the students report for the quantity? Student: 18.57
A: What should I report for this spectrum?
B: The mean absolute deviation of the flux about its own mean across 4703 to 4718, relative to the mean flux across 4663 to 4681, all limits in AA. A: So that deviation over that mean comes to 0.0157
